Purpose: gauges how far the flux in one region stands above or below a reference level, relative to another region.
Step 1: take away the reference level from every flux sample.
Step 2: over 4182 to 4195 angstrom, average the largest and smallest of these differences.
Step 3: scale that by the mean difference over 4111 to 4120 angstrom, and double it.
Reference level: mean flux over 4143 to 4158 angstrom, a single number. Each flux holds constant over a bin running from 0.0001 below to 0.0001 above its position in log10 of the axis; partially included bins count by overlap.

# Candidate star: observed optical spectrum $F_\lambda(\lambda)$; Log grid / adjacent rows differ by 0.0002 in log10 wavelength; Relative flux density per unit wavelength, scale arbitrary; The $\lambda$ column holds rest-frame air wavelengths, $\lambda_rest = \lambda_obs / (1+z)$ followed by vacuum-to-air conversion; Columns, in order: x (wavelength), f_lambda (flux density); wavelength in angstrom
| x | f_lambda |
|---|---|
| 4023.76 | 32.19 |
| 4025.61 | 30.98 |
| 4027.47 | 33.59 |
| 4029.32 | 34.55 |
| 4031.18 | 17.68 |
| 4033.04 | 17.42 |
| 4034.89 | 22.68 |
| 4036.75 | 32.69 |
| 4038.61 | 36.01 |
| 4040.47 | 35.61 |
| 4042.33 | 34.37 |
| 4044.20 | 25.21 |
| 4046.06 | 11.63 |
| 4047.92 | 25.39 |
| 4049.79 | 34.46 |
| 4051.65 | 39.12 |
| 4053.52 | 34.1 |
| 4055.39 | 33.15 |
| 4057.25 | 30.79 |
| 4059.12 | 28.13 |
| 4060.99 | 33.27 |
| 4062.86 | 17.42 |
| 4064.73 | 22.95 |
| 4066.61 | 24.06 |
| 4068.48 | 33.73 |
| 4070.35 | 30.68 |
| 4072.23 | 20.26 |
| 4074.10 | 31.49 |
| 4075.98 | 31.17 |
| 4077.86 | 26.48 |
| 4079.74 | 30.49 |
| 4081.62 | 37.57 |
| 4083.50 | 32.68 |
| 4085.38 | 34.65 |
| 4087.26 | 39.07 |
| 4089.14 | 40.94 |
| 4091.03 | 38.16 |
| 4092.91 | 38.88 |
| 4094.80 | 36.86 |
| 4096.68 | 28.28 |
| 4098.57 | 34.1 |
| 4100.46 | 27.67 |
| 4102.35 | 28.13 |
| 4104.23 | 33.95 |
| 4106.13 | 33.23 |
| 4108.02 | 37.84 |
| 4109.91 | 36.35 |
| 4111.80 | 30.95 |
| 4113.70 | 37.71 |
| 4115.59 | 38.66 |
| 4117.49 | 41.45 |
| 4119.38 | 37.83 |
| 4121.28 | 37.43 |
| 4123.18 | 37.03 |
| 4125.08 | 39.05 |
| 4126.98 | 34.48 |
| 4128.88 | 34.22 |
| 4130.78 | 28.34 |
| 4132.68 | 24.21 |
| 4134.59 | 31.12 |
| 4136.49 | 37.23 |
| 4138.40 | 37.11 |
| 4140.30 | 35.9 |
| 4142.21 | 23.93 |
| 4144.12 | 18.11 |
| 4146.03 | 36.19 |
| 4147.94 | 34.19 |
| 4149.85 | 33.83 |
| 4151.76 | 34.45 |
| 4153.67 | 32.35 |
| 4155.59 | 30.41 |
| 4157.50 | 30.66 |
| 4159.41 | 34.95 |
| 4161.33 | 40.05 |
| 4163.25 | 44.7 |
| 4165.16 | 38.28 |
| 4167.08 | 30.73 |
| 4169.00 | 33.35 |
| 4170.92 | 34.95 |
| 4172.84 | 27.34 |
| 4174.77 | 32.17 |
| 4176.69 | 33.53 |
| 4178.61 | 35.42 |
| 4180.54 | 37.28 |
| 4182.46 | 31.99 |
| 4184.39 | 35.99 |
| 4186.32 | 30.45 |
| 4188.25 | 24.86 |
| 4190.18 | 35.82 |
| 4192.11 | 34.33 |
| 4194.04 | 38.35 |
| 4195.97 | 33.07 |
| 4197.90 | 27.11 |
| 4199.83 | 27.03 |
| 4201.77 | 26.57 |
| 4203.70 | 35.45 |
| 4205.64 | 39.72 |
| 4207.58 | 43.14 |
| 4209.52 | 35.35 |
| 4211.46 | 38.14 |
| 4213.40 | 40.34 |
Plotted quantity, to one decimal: 0.1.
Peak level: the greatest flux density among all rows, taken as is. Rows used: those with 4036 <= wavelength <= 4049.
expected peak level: 36.01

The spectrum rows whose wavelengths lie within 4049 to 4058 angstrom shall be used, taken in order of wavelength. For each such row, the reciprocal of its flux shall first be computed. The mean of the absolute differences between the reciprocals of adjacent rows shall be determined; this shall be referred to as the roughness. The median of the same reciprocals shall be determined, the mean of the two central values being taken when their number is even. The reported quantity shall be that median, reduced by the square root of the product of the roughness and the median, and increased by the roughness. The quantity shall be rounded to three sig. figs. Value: 0.0232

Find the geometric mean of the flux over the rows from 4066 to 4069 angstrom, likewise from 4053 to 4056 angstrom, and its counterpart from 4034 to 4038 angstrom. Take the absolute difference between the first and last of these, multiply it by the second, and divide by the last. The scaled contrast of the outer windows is 1.6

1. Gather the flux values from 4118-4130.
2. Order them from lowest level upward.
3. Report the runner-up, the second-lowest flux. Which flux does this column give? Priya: 34.48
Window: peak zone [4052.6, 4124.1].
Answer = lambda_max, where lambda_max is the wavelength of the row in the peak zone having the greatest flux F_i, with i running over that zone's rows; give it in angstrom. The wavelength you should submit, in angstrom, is 4117.49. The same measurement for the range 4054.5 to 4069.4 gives 4068.48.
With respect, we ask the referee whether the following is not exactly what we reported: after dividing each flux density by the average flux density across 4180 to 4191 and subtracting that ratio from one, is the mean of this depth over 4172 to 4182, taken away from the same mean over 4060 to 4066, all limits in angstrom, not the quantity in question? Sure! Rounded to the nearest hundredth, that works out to 0.26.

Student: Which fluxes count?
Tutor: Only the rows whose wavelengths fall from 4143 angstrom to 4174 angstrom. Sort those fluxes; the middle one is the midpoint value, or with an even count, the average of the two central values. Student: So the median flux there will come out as 34.0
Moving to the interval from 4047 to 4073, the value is 30.7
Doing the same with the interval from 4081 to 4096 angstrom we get 37.9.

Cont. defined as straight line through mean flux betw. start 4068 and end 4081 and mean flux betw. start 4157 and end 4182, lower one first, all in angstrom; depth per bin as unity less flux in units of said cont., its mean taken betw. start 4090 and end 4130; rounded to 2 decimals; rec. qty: -0.13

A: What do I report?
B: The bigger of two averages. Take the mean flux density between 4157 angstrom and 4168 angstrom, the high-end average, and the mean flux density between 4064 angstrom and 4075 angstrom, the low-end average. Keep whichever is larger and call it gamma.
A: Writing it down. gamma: 37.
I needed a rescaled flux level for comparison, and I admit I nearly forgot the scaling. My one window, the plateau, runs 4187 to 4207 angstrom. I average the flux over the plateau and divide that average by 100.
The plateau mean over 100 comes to 0.32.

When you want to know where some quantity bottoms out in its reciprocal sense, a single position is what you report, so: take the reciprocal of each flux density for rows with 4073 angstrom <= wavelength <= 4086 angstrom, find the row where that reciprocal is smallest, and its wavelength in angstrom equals 4081.62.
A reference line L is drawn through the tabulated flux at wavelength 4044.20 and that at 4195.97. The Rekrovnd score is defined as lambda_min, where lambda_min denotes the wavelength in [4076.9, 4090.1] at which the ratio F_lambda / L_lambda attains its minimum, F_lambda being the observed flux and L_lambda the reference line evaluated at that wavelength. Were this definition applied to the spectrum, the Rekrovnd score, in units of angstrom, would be 4077.86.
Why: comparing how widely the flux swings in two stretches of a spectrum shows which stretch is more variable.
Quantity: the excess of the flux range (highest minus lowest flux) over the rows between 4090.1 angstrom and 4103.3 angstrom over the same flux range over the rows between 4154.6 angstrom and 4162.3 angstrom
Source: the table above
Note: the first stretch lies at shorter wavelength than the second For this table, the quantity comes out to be 2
